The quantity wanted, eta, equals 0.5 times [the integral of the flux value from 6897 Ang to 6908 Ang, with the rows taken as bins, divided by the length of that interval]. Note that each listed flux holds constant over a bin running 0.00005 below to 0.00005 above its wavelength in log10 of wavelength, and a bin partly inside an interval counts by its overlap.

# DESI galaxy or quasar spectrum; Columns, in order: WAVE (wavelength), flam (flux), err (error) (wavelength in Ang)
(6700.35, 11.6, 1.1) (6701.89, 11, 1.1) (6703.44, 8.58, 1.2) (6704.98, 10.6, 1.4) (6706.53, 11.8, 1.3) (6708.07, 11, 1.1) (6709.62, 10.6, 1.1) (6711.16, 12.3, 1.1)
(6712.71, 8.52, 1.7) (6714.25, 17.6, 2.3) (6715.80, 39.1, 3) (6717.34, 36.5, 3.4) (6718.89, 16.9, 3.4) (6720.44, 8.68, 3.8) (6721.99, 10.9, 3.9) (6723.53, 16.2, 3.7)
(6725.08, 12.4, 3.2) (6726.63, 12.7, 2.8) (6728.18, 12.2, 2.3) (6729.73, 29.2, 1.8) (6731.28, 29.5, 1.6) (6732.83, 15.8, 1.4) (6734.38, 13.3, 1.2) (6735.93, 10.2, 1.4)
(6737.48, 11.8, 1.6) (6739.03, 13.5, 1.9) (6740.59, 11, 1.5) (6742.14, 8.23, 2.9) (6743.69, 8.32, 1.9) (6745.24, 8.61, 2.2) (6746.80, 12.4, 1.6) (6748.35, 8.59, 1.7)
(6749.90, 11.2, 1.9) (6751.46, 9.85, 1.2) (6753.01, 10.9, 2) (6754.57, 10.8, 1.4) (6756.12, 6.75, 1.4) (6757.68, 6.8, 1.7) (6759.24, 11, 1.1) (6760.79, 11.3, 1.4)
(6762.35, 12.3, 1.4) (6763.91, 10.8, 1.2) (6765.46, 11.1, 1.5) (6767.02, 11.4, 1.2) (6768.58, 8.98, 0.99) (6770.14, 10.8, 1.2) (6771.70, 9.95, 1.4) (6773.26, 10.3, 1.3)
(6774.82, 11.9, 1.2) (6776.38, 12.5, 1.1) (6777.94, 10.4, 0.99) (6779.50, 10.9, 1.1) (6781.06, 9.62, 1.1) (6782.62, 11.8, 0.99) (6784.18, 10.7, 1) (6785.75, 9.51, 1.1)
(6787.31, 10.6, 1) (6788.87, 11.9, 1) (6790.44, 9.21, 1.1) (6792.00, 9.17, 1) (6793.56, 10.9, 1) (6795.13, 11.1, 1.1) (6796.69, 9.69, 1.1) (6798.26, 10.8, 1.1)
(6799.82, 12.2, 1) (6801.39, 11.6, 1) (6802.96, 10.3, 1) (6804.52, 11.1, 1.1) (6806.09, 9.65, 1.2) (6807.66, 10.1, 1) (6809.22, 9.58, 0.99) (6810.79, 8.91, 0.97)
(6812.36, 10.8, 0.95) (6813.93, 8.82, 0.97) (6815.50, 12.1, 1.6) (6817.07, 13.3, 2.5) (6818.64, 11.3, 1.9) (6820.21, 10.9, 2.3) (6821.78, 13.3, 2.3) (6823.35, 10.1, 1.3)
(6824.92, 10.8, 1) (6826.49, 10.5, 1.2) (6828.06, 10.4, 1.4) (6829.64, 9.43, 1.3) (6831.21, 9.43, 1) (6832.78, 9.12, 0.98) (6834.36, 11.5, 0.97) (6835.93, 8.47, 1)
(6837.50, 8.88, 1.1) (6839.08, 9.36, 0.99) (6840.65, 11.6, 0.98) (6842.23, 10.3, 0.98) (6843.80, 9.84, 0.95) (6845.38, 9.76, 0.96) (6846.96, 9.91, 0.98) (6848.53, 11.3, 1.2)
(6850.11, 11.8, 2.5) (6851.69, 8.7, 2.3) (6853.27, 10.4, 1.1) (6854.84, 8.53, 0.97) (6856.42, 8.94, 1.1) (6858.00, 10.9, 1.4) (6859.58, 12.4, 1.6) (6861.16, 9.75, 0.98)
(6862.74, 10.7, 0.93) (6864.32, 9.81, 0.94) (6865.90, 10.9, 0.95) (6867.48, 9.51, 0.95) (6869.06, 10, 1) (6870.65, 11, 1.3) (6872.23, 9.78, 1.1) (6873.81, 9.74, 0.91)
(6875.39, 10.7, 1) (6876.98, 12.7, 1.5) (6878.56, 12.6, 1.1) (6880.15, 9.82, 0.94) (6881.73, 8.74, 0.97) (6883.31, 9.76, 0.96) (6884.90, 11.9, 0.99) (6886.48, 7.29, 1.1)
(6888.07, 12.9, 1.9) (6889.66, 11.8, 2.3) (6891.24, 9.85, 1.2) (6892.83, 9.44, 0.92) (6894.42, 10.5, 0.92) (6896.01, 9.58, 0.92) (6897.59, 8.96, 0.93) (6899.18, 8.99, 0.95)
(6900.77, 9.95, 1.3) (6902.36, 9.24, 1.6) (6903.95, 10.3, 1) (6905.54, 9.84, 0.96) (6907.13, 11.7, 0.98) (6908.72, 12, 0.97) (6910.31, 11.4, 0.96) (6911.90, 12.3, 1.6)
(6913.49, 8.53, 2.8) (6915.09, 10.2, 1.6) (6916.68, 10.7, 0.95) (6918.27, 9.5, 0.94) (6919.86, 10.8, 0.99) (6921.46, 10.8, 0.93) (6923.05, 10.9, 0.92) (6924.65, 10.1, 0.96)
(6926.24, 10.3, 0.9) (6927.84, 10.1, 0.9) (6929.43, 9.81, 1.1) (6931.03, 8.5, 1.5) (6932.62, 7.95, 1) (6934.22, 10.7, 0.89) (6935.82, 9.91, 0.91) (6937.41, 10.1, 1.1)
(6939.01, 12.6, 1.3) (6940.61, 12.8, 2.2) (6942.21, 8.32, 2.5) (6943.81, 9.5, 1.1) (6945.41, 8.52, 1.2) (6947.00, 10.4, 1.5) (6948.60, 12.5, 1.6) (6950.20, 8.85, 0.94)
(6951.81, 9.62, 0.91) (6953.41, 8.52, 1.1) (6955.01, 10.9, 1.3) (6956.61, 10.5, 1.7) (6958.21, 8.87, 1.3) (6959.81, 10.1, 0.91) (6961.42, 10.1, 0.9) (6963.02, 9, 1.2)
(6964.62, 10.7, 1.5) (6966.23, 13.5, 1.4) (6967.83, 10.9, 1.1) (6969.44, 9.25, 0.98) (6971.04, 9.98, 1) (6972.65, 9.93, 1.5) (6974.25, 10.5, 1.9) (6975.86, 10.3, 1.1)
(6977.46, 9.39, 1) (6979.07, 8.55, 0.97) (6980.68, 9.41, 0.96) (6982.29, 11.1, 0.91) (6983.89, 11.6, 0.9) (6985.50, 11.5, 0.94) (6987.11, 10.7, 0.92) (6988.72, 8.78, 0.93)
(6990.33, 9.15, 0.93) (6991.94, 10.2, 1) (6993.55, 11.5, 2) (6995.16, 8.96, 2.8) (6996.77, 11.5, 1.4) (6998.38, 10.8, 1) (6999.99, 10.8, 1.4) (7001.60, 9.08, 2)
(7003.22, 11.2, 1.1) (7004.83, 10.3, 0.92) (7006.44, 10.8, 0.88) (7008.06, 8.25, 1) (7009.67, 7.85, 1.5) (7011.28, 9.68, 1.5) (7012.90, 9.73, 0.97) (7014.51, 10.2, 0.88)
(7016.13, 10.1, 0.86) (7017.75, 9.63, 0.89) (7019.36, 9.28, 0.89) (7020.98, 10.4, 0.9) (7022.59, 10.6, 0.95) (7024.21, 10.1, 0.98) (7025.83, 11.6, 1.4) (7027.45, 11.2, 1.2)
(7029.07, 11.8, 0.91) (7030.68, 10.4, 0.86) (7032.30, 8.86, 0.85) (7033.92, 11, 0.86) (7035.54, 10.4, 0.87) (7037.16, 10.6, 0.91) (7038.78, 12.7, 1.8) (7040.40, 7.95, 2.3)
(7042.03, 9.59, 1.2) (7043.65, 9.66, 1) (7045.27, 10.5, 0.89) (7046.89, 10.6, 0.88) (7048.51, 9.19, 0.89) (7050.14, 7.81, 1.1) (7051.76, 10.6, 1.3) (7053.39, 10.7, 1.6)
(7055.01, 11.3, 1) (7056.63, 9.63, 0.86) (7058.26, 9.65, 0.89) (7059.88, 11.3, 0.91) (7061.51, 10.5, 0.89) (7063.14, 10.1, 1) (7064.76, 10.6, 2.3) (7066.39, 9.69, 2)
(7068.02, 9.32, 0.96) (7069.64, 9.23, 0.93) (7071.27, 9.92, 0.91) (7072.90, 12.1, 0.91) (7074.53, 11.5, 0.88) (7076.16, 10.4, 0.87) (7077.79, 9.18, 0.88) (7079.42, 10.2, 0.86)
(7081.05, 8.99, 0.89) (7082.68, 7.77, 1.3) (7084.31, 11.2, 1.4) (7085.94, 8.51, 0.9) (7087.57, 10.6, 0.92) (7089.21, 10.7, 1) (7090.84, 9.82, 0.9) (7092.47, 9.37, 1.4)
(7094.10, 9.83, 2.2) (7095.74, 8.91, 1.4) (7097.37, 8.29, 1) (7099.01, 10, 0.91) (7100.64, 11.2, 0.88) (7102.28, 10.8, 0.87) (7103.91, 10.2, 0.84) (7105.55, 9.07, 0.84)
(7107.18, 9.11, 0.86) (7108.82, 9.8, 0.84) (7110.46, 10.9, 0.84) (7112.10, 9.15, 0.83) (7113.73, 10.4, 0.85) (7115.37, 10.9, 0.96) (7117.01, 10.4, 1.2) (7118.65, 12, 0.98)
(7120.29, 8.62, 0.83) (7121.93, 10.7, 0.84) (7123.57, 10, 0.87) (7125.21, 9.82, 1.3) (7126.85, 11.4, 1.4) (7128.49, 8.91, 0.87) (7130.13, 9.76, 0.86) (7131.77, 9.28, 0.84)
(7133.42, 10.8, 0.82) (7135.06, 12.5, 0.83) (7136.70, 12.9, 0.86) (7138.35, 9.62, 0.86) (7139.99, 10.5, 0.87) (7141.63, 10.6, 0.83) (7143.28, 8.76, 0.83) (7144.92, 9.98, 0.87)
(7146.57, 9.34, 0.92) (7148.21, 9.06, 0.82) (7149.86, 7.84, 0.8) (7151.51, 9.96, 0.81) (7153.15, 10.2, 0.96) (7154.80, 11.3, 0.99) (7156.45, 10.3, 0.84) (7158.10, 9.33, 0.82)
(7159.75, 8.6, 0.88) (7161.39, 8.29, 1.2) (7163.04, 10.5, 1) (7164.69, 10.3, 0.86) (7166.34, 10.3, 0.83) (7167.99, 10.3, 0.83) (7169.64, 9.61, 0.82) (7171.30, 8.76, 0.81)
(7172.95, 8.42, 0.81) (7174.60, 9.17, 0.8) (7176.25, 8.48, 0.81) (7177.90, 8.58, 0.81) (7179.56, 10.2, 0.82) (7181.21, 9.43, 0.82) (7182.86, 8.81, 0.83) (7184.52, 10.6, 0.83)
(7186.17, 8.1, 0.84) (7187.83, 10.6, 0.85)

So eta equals 4.9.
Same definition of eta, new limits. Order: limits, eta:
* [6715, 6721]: 12.9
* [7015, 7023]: 5.0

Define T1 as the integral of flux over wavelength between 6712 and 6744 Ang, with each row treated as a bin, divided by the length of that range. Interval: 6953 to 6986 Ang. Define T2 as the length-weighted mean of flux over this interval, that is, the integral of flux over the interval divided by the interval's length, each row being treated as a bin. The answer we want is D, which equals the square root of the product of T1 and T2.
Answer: 13.0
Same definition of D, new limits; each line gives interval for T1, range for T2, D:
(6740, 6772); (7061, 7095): 10.0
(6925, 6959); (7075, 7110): 9.9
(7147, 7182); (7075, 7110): 9.6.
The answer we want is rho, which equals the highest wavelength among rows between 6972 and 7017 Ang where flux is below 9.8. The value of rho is 7012.90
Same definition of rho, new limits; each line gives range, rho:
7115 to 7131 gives 7130.13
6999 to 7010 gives 7009.67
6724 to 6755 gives 6748.35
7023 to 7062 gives 7058.26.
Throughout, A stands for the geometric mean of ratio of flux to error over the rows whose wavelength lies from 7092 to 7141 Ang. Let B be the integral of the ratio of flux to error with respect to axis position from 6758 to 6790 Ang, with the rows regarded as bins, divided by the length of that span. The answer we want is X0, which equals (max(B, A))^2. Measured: 111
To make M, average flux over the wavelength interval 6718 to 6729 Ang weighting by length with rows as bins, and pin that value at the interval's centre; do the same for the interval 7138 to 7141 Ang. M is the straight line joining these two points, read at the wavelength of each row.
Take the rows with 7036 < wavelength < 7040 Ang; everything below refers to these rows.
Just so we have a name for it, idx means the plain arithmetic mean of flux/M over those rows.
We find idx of 1.07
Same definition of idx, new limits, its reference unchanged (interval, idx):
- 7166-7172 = 0.98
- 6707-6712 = 0.85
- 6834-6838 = 0.78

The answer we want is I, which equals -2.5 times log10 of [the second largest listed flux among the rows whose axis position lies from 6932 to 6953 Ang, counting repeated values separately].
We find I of -2.75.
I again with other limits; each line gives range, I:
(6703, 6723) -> -3.91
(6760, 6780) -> -2.72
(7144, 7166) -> -2.55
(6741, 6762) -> -2.63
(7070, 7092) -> -2.65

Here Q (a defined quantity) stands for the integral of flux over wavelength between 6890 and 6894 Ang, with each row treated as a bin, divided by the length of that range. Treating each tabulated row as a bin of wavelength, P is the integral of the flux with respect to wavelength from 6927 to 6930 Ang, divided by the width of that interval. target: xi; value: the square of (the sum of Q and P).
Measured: 398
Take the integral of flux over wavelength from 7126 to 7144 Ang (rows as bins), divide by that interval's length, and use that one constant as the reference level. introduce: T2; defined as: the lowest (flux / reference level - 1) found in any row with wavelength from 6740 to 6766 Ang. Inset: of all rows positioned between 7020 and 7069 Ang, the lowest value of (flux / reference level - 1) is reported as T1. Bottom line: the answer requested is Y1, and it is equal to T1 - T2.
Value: 0.10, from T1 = -0.25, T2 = -0.36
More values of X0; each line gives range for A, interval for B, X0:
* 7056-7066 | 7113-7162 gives 125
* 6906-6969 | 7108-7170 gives 127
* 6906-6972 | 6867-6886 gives 99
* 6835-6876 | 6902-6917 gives 83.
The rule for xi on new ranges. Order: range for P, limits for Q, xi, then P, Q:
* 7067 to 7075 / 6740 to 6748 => 399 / 10.3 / 9.6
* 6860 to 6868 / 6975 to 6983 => 400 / 10.3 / 9.7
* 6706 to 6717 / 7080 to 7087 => 675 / 16.8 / 9.2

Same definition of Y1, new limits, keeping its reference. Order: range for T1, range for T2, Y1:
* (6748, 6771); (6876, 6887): -0.05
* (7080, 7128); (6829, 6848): -0.07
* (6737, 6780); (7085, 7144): -0.15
